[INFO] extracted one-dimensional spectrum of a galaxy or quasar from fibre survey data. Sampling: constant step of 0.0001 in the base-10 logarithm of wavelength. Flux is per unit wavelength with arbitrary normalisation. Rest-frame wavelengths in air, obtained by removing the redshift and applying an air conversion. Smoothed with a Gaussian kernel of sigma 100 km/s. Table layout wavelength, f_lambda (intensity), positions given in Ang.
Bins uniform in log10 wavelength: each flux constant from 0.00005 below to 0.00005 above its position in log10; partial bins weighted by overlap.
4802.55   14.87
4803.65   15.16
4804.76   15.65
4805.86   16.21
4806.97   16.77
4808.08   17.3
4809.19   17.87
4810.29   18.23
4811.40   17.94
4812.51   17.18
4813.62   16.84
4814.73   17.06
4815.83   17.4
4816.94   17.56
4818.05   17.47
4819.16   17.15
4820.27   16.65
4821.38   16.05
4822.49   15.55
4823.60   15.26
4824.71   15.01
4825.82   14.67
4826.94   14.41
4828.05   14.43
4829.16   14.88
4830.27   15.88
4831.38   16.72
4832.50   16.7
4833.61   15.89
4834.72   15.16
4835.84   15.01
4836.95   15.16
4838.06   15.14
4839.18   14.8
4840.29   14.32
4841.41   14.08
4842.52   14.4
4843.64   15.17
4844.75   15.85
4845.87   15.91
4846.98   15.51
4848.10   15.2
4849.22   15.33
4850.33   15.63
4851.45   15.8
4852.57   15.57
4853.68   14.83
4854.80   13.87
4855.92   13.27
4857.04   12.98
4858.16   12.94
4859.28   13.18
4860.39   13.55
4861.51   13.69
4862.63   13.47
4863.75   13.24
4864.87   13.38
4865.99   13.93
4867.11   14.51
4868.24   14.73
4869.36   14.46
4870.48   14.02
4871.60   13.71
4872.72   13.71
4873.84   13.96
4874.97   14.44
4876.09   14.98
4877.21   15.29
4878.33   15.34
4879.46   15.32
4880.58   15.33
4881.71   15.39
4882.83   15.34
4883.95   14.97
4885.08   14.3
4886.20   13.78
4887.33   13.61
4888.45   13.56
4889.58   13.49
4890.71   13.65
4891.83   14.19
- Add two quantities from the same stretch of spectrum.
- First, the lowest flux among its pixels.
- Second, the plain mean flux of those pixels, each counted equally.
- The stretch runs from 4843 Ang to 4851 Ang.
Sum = 30.7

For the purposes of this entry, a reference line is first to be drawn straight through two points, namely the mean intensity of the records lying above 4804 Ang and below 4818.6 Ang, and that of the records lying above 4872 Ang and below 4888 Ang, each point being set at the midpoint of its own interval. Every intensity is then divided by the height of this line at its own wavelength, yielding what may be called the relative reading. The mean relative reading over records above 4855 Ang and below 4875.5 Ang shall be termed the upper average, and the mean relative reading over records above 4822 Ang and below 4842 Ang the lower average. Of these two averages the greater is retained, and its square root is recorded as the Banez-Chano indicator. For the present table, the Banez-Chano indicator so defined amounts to 0.96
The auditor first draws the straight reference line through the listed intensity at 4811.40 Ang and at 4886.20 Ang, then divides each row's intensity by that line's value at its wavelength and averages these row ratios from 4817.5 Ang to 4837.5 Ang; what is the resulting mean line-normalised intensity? 0.92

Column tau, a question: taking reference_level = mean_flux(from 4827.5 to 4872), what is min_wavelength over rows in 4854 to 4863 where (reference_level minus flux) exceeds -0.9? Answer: 4854.80 Ang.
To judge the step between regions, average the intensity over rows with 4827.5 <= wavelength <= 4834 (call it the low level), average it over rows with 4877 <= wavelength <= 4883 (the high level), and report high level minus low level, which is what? -0.4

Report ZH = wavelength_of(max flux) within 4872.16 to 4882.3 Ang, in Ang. 4881.71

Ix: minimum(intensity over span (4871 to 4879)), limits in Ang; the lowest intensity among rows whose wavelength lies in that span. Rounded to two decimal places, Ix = 13.71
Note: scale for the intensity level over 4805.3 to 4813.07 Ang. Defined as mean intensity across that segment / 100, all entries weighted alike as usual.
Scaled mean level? 0.174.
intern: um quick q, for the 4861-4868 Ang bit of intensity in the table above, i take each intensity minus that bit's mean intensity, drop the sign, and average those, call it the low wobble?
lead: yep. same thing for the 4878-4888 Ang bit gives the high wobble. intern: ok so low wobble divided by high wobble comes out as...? 0.56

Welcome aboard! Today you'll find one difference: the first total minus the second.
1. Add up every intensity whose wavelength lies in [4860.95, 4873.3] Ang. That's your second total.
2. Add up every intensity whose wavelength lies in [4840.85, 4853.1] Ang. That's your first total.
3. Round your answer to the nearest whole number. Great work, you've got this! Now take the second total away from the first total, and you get 16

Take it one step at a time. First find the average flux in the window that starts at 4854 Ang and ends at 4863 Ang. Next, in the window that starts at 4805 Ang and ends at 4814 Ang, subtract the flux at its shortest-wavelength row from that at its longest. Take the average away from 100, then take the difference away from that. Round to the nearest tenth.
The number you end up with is 86.0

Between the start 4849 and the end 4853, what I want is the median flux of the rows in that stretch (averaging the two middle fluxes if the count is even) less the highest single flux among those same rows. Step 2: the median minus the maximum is -0.20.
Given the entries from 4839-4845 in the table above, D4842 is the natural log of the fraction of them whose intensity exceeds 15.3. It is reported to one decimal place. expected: -1.8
